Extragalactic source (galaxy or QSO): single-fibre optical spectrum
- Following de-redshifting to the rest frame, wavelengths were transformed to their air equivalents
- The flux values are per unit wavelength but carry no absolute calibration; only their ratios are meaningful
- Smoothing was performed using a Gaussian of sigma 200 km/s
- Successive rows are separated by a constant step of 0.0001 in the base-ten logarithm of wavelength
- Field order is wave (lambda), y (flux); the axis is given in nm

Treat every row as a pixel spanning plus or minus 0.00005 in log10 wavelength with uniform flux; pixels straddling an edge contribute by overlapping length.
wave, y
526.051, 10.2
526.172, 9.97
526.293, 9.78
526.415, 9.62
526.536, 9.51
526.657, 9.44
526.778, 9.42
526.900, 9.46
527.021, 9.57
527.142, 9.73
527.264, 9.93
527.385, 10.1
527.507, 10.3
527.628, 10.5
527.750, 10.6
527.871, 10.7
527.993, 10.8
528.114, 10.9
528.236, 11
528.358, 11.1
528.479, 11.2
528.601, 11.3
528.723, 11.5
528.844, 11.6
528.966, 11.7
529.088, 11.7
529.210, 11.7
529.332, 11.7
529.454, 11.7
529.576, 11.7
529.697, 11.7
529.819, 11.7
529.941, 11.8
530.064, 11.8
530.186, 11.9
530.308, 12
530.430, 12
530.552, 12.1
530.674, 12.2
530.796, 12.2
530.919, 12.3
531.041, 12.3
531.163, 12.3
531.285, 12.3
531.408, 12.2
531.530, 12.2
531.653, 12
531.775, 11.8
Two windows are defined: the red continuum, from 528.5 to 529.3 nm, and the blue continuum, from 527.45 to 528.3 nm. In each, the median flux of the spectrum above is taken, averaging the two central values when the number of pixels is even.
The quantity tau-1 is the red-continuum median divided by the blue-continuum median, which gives 1.09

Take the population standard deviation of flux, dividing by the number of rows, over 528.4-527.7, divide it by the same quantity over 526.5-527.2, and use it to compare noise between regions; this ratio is 1.6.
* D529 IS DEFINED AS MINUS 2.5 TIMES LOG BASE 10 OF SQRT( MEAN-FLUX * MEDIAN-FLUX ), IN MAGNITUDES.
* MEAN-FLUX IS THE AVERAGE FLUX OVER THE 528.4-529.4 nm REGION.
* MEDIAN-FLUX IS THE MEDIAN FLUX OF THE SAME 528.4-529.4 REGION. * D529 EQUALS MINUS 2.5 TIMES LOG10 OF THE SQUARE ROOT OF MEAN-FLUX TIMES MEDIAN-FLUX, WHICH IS -2.66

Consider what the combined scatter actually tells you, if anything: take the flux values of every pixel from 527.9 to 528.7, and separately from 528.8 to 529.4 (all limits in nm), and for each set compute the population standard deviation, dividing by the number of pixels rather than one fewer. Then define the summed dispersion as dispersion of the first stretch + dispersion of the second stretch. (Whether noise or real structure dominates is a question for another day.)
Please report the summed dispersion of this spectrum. 0.21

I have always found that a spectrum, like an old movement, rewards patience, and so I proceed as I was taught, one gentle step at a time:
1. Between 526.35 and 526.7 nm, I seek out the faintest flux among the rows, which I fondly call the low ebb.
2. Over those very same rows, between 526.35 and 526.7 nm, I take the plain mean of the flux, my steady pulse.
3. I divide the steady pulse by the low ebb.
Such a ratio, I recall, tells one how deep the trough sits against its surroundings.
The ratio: 1.009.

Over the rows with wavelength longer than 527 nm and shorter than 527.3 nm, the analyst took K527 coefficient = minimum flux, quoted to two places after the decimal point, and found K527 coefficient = 9.57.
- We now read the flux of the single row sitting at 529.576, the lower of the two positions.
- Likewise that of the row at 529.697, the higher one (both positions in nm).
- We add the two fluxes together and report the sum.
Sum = 23.4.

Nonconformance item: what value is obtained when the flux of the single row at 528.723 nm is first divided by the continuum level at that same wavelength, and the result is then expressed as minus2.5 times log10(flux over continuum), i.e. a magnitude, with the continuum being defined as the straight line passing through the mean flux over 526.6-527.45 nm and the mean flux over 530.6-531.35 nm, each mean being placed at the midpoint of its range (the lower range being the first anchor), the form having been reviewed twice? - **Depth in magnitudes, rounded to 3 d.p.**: -0.070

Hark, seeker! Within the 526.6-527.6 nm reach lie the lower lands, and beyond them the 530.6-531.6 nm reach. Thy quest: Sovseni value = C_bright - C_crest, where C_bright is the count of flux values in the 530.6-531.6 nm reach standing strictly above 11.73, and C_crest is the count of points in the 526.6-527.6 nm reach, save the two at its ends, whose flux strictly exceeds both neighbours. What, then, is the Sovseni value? 8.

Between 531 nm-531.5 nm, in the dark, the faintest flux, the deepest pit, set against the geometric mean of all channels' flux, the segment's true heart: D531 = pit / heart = 0.99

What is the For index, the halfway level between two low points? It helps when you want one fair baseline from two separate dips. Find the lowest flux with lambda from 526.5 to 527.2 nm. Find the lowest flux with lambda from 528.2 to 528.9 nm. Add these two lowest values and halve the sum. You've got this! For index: 10.2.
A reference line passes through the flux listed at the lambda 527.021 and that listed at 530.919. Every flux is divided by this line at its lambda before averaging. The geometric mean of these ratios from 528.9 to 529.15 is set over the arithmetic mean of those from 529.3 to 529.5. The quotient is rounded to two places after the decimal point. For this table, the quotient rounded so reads 1.02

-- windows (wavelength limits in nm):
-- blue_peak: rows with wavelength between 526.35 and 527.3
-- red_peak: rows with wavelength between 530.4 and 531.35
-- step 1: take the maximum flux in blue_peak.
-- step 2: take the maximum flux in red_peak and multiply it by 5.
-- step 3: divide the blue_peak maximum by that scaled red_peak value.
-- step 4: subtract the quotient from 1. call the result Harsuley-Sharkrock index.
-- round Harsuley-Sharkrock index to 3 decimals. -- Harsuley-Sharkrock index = 0.839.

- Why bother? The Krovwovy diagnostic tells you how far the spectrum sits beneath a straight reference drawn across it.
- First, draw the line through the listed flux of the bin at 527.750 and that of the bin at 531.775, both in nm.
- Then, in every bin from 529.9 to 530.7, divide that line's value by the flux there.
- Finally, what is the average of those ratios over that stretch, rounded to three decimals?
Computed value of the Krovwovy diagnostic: 0.949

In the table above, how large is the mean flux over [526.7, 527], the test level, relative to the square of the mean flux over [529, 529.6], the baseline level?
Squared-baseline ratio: 0.069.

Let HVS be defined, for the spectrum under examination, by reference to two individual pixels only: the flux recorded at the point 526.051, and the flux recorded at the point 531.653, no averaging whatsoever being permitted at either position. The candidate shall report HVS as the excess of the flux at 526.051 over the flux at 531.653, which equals -1.8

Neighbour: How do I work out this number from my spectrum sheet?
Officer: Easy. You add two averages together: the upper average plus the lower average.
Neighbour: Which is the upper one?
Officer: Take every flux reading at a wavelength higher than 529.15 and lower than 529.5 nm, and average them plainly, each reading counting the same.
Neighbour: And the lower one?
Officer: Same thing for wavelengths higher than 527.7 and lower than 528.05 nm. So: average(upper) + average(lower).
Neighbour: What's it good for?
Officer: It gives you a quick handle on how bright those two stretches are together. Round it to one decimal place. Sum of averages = 22.4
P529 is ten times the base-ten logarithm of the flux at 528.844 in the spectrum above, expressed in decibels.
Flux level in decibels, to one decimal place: 10.6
